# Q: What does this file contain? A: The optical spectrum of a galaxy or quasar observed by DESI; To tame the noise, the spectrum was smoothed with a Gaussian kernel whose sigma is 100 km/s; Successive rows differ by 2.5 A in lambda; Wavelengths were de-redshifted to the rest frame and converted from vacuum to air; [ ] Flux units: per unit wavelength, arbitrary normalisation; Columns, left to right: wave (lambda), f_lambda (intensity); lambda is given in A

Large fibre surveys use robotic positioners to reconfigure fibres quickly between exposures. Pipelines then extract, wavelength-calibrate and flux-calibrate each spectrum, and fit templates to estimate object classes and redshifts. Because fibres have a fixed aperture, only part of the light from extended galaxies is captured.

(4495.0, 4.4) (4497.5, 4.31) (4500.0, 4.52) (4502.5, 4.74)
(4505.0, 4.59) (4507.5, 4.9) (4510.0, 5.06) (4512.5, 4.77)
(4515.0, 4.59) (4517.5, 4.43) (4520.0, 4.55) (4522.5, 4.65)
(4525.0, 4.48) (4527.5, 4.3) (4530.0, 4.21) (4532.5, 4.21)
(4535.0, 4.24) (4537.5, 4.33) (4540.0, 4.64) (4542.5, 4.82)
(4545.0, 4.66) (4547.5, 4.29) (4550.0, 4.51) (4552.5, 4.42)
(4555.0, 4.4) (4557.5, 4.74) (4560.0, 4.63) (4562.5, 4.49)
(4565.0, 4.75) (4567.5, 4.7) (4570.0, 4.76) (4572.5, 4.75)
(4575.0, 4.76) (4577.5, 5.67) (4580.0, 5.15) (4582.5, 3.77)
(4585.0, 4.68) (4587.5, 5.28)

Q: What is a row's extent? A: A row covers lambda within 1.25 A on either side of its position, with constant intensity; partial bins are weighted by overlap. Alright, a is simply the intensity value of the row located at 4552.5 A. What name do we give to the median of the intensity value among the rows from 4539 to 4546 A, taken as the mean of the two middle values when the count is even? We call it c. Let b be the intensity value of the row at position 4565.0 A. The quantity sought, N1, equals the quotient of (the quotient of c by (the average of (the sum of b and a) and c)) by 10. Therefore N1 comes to 0.067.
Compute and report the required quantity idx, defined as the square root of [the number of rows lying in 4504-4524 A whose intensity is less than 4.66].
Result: 2.2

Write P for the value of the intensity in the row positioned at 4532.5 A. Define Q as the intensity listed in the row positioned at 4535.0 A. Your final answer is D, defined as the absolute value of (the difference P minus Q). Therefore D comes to 0.03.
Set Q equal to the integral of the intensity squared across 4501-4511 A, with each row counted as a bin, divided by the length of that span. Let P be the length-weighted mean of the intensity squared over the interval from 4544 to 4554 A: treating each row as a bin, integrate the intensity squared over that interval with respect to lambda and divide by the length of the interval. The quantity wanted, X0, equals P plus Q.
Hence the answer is 43.1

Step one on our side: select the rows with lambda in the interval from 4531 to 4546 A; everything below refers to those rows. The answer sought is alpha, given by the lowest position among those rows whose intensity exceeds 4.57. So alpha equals 4540.0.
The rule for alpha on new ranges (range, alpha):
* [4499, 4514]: 4502.5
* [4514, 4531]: 4515.0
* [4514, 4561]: 4515.0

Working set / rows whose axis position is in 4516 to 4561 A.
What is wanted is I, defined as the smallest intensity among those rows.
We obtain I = 4.21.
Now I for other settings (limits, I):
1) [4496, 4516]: 4.31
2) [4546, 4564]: 4.29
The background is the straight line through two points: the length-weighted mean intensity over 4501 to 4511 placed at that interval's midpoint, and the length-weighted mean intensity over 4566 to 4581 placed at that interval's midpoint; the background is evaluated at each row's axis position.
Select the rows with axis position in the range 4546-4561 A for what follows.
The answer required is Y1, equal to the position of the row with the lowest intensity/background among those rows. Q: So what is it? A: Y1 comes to 4547.5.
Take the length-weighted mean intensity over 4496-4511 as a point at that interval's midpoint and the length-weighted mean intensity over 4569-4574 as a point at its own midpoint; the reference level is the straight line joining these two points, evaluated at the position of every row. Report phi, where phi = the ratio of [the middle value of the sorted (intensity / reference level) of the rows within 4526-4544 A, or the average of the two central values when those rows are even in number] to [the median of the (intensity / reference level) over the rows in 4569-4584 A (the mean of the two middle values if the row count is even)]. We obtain 0.91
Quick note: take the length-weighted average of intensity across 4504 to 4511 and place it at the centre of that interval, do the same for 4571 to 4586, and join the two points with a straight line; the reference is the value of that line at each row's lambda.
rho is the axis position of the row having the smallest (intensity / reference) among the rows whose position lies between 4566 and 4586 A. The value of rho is 4582.5 A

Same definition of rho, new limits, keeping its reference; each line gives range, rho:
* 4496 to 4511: 4497.5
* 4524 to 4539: 4530.0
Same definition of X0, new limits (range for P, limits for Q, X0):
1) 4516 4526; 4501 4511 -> 43.7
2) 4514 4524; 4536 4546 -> 41.9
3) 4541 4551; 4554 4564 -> 41.9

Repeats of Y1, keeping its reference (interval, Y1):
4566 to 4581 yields 4567.5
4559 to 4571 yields 4562.5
